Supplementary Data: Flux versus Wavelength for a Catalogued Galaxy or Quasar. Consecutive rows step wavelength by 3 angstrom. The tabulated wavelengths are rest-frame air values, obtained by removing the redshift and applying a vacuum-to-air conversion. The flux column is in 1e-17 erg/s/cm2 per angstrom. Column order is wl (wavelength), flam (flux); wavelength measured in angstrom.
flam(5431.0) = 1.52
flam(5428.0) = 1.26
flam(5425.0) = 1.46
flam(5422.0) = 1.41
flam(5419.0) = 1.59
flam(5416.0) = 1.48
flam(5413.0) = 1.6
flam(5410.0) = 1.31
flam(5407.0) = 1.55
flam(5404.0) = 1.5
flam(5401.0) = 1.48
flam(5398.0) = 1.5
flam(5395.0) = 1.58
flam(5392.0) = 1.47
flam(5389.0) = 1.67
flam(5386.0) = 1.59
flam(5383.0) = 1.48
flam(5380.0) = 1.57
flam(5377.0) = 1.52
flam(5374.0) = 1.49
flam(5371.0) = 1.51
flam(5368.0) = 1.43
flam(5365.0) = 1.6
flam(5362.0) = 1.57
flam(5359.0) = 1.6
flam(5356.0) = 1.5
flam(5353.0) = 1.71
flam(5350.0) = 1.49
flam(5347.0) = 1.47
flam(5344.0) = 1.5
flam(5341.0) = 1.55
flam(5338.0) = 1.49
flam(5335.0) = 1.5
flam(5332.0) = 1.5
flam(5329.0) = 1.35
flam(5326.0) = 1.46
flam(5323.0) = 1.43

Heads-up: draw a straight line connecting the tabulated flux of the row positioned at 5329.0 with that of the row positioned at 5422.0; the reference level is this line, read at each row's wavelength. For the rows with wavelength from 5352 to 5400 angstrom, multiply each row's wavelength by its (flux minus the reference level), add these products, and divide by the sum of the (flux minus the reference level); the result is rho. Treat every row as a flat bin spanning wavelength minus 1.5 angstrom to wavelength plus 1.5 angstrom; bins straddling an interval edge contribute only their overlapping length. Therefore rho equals 5373.5 angstrom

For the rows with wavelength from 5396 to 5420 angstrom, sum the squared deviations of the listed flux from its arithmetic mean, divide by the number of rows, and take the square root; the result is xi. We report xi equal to 0.085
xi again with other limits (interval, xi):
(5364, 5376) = 0.061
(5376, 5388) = 0.043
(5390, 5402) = 0.043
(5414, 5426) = 0.066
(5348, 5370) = 0.085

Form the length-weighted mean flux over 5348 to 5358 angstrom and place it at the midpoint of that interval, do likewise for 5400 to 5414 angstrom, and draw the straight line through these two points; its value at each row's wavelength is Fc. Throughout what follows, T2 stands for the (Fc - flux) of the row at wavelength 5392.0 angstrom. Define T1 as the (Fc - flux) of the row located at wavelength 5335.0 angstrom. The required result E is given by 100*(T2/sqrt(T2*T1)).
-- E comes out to 64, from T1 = 0.09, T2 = 0.04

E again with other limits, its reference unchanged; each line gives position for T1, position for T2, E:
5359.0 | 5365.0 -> -109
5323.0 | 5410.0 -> 98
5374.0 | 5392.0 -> 92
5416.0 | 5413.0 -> -374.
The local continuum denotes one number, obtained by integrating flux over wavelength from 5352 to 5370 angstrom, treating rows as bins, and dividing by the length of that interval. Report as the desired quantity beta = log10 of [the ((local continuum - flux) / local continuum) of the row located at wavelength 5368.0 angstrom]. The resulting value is -1.07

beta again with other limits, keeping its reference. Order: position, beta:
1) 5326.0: -1.18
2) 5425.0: -1.18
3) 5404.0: -1.40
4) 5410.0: -0.79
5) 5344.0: -1.40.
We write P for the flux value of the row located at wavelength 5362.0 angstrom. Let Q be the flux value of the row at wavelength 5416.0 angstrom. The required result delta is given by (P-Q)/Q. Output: 0.06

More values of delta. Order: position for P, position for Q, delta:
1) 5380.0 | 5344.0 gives 0.05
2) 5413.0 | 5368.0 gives 0.12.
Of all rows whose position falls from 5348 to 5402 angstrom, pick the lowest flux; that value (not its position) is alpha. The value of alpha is 1.43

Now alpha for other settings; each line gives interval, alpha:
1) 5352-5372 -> 1.43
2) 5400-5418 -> 1.31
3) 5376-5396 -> 1.47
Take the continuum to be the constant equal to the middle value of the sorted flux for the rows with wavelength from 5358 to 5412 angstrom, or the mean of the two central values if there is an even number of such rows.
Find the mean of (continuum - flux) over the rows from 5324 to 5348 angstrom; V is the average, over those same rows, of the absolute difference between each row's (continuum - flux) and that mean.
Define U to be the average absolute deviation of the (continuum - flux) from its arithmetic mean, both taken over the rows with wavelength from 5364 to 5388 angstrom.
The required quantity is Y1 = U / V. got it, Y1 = 1.2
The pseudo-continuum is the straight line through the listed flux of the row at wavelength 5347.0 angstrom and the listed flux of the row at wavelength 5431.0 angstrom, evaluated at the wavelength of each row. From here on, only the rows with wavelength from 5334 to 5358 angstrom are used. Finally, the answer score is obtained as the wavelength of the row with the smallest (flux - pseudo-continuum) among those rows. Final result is 5347.0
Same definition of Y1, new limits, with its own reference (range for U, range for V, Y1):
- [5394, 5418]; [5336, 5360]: 0.9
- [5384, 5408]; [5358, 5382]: 1.1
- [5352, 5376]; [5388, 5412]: 1.0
